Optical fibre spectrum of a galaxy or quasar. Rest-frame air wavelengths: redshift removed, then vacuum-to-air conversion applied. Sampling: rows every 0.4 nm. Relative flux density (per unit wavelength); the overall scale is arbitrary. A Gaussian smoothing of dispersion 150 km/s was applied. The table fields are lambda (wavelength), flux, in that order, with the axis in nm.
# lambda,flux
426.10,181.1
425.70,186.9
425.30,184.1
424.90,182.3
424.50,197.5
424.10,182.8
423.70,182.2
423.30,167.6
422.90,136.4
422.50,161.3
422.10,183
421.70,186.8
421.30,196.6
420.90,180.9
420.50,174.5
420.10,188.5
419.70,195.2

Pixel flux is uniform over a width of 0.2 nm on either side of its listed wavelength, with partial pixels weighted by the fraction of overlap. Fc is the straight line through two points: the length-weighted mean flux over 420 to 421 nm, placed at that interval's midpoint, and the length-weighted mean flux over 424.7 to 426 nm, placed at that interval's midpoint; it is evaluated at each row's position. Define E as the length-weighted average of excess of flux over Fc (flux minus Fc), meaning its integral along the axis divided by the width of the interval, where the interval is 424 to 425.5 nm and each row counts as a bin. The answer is 3.2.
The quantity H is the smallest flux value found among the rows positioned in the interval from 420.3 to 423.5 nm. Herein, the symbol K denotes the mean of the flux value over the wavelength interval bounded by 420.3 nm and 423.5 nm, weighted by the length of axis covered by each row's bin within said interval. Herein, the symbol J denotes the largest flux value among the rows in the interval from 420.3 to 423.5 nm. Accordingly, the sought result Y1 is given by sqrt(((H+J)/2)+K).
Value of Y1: 18.4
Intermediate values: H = 136.4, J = 196.6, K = 173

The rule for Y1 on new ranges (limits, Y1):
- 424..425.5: 19.4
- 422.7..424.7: 18.4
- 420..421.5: 19.2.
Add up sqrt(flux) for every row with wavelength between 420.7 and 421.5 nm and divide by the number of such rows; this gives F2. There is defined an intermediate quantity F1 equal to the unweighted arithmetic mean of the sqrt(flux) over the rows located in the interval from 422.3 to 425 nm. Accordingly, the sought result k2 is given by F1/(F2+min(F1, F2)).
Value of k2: 0.49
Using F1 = 13.1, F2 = 13.74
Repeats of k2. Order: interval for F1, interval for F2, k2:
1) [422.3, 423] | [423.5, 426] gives 0.47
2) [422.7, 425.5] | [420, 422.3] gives 0.49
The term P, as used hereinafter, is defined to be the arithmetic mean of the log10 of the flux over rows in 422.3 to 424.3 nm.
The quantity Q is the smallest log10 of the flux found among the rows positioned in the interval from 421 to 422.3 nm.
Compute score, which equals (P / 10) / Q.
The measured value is 0.098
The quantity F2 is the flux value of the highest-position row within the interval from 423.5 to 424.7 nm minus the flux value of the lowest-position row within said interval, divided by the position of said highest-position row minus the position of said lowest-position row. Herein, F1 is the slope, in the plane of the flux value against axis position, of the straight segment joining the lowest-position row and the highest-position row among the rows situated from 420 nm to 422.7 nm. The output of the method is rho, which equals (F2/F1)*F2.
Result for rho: -32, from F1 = -11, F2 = 19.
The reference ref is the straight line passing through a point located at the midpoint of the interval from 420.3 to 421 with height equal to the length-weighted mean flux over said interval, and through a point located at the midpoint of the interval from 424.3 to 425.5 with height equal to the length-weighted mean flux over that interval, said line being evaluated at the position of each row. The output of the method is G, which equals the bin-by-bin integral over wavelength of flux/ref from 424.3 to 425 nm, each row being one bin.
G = 0.71 nm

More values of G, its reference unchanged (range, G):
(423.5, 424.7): 1.21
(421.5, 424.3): 2.62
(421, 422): 1.06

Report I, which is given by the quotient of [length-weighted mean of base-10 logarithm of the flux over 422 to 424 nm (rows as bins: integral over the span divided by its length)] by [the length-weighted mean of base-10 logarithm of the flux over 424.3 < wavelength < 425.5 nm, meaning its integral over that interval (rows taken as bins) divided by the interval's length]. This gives 0.98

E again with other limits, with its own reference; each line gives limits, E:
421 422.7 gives 0.3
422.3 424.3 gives -16.6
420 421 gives 0.0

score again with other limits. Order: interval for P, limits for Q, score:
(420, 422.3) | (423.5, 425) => 0.100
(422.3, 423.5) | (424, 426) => 0.097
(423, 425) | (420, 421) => 0.101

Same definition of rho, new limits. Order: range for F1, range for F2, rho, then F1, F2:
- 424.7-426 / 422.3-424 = 53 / 6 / 17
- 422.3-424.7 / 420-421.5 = 3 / 18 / 7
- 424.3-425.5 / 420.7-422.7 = -9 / -17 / -12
